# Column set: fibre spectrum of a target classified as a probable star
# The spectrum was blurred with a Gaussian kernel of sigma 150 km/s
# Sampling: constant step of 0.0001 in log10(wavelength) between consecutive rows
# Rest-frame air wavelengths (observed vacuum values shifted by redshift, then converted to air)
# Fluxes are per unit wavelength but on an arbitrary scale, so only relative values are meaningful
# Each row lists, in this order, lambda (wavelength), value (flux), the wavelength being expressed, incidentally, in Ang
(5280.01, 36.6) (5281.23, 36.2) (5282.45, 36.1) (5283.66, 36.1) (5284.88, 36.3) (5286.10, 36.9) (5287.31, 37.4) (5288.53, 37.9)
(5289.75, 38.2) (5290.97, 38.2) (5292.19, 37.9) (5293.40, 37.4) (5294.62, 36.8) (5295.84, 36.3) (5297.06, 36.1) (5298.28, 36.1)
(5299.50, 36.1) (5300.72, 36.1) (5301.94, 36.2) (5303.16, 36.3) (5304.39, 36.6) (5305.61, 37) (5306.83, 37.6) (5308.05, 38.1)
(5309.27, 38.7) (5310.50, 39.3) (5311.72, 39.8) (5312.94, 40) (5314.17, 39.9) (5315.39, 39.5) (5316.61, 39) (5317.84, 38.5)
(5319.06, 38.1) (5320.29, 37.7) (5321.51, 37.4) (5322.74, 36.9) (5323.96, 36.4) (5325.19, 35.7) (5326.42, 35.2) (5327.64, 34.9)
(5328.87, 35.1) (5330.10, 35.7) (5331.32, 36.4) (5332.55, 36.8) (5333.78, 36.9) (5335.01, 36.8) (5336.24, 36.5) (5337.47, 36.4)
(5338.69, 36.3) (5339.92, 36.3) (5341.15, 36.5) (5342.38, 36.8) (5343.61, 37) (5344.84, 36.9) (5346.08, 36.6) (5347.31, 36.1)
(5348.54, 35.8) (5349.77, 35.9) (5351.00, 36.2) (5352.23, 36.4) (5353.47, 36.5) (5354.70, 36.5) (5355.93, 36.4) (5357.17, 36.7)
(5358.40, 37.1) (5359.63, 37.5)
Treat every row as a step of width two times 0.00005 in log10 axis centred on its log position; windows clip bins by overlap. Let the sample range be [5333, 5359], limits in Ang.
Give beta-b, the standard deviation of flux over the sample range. 0.3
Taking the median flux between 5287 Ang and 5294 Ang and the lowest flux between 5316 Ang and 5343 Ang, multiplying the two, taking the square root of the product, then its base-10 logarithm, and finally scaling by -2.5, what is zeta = -3.902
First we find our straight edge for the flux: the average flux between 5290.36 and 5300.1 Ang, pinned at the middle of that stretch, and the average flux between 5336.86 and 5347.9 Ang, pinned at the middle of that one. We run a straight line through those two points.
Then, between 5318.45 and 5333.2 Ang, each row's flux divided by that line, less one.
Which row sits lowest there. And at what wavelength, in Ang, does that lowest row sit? 5327.64 Ang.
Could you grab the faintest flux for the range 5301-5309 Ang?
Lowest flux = 36.2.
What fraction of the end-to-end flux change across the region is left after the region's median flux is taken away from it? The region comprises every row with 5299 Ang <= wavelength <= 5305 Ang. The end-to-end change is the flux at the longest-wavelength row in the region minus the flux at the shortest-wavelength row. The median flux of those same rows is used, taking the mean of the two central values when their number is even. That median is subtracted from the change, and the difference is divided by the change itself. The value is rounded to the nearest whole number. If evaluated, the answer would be -71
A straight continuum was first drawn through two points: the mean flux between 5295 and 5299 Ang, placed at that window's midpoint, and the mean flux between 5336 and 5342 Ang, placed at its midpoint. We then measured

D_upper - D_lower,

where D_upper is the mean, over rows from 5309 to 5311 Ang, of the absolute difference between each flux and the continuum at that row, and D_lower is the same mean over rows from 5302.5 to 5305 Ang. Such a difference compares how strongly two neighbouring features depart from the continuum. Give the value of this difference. 2.5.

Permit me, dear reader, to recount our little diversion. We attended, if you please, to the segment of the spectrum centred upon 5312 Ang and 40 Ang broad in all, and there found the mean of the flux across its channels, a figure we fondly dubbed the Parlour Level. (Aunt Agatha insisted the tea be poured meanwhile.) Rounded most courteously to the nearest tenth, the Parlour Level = 37.2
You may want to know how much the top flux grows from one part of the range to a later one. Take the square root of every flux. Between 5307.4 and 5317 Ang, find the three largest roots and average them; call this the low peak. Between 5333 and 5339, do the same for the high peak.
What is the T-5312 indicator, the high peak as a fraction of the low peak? 0.959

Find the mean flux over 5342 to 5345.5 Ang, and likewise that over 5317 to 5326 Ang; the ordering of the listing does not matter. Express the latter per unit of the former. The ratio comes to 1.01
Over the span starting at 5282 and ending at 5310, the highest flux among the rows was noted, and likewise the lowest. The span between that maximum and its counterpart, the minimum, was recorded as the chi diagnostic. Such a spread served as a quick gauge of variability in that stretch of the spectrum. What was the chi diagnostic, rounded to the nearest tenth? 2.6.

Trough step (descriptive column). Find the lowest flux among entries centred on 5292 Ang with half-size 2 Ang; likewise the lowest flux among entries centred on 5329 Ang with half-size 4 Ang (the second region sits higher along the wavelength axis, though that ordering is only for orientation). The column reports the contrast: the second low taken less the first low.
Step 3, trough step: -2.5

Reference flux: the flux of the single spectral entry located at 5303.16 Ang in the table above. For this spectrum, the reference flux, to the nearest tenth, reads 36.3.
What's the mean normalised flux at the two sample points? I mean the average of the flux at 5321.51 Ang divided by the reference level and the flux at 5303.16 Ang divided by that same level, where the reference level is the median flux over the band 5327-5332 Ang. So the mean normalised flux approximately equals 1.04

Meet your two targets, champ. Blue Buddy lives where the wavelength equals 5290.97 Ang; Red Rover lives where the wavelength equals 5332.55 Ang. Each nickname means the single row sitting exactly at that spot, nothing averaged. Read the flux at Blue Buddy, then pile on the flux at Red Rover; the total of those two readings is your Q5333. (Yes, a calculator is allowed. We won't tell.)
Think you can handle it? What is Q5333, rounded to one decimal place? 75.0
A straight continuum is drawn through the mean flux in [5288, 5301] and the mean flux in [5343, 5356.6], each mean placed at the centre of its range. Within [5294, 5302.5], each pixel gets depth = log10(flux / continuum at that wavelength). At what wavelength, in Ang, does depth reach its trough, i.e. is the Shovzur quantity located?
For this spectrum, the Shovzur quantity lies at 5297.06 Ang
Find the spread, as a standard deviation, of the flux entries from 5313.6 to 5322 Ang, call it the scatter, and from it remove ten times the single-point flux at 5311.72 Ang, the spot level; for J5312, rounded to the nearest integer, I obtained -397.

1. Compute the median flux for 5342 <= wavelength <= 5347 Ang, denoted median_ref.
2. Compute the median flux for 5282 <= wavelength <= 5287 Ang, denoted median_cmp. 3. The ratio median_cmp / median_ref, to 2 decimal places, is 0.98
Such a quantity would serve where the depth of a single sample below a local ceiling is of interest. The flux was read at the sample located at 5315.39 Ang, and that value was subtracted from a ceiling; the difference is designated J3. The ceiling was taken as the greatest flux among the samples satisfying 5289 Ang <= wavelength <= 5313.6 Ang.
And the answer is 0.5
